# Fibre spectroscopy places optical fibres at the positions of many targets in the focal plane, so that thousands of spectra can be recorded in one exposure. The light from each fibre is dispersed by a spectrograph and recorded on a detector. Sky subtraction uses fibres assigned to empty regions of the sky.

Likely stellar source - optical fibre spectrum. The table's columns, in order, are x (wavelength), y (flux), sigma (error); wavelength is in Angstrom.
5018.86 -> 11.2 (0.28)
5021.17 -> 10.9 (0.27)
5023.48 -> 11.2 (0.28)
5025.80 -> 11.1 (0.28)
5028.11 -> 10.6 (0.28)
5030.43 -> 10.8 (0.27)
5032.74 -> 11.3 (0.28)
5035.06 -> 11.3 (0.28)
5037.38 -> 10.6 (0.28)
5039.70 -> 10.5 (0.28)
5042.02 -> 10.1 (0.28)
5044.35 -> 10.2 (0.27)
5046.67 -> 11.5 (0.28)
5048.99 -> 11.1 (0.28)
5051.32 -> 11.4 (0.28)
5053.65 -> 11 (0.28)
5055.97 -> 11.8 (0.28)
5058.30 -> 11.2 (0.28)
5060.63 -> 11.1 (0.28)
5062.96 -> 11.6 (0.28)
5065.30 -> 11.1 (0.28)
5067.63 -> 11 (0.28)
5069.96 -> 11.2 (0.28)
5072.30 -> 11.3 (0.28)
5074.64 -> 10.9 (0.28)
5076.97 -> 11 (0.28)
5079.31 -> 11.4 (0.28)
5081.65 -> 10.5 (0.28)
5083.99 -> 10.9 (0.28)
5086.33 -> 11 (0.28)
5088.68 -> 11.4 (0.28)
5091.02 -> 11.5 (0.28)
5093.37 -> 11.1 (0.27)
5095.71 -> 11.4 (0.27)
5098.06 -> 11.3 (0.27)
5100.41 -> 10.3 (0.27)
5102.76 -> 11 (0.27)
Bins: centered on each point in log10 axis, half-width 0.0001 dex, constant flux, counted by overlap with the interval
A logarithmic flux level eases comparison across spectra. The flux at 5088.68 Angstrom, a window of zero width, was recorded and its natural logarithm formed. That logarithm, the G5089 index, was 2.43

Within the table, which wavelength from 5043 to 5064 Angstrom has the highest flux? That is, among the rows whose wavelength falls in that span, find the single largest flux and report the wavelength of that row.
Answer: 5055.97 Angstrom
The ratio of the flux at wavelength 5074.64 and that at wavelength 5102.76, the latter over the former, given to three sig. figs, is 1.01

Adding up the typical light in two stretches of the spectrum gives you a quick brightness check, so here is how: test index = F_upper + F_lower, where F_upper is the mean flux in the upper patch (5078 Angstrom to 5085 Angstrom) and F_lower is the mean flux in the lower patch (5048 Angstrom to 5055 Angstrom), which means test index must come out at 22.1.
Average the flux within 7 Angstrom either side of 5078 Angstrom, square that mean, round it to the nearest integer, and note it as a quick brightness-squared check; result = 121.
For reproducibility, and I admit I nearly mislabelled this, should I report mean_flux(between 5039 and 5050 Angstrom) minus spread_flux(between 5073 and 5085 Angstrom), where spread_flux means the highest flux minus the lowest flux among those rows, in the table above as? 9.8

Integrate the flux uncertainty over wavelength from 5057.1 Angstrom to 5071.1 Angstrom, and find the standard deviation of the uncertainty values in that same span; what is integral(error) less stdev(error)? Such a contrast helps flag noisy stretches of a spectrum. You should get 3.92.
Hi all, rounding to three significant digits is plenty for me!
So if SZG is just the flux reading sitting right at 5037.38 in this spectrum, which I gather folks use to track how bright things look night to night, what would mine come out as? 10.6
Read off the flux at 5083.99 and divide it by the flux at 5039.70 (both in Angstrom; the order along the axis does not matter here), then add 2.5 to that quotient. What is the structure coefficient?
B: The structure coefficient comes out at 3.54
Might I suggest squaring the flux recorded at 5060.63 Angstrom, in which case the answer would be 123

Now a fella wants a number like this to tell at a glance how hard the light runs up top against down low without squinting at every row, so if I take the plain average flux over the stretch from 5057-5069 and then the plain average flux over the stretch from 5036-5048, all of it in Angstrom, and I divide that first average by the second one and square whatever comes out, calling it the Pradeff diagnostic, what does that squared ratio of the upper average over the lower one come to 1.12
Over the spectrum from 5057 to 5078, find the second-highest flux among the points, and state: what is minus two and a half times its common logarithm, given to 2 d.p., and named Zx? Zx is -2.63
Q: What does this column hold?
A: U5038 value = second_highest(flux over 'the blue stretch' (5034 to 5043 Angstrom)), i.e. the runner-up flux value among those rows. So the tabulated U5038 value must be 10.6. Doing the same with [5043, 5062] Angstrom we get 11.5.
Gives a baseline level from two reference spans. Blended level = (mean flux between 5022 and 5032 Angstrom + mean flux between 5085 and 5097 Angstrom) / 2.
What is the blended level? 11.1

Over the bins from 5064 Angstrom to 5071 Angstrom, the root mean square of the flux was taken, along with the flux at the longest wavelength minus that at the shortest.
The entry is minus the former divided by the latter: -111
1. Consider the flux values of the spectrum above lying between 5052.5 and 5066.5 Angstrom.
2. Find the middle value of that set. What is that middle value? 11.15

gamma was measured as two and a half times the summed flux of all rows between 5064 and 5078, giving 166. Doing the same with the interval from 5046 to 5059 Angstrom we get 170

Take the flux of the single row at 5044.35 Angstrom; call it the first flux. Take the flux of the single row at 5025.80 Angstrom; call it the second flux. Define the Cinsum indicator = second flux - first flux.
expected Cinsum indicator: 0.9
